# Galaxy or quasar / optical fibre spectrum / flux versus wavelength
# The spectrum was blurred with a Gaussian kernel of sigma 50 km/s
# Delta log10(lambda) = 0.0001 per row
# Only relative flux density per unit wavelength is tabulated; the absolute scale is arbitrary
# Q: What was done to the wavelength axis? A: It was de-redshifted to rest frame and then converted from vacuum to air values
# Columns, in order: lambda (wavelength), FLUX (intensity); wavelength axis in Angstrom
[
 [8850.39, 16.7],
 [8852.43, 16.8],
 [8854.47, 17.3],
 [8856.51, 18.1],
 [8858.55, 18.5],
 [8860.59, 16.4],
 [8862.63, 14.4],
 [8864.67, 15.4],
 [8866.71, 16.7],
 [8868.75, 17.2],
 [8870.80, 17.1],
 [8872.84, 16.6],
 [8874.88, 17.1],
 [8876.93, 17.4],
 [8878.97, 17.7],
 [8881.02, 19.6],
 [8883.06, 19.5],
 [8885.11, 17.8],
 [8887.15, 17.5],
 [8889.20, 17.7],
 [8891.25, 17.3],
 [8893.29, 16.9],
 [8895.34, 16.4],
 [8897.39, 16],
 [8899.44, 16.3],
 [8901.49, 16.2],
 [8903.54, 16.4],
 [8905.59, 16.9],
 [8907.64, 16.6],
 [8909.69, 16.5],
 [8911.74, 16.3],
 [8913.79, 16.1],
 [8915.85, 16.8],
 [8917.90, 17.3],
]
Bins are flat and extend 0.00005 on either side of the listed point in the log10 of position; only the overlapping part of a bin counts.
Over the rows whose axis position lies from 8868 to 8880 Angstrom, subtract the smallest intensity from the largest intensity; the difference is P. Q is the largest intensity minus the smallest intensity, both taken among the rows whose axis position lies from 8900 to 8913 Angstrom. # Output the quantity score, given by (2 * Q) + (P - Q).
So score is 1.8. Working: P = 1.1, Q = 0.7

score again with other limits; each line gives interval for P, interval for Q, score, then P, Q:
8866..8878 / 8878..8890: 2.9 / 0.8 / 2.1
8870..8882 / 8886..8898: 4.7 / 3.0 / 1.7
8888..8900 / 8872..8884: 4.7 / 1.7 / 3.0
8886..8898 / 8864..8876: 3.5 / 1.7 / 1.8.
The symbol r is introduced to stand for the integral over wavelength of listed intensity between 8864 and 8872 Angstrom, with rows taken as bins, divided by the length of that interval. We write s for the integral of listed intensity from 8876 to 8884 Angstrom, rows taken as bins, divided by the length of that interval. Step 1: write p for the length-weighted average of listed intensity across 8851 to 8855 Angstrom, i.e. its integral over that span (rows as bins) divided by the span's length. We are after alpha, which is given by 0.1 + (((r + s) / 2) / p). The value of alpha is 1.14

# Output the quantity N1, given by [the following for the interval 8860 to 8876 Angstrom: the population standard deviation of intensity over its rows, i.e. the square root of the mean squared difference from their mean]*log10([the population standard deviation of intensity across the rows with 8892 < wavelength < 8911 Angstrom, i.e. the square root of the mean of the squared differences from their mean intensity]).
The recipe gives -0.5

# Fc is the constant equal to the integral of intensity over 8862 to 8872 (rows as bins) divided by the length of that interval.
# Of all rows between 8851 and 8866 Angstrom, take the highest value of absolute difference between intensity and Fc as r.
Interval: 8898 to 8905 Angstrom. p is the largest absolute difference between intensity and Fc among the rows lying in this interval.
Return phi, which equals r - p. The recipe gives 2.1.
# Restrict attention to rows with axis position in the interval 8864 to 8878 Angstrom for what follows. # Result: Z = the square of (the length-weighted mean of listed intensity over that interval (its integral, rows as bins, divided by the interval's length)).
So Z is 283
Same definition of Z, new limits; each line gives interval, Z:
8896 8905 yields 264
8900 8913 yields 271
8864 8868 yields 262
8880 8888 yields 347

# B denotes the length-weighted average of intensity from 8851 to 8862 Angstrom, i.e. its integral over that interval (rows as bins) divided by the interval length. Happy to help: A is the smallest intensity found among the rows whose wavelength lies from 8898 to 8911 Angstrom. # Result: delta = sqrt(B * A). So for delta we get 16.73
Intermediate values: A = 16.2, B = 17.3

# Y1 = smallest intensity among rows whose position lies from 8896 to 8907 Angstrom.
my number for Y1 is 16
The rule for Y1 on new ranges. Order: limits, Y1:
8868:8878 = 16.6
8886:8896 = 16.4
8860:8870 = 14.4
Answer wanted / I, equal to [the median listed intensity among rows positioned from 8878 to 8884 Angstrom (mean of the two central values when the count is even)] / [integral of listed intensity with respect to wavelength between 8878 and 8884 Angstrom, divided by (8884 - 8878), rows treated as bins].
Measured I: 1.03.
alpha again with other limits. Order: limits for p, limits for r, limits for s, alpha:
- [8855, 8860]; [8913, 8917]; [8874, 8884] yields 1.06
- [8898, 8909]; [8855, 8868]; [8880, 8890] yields 1.17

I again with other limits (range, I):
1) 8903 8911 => 1.00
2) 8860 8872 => 1.02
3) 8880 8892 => 0.97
